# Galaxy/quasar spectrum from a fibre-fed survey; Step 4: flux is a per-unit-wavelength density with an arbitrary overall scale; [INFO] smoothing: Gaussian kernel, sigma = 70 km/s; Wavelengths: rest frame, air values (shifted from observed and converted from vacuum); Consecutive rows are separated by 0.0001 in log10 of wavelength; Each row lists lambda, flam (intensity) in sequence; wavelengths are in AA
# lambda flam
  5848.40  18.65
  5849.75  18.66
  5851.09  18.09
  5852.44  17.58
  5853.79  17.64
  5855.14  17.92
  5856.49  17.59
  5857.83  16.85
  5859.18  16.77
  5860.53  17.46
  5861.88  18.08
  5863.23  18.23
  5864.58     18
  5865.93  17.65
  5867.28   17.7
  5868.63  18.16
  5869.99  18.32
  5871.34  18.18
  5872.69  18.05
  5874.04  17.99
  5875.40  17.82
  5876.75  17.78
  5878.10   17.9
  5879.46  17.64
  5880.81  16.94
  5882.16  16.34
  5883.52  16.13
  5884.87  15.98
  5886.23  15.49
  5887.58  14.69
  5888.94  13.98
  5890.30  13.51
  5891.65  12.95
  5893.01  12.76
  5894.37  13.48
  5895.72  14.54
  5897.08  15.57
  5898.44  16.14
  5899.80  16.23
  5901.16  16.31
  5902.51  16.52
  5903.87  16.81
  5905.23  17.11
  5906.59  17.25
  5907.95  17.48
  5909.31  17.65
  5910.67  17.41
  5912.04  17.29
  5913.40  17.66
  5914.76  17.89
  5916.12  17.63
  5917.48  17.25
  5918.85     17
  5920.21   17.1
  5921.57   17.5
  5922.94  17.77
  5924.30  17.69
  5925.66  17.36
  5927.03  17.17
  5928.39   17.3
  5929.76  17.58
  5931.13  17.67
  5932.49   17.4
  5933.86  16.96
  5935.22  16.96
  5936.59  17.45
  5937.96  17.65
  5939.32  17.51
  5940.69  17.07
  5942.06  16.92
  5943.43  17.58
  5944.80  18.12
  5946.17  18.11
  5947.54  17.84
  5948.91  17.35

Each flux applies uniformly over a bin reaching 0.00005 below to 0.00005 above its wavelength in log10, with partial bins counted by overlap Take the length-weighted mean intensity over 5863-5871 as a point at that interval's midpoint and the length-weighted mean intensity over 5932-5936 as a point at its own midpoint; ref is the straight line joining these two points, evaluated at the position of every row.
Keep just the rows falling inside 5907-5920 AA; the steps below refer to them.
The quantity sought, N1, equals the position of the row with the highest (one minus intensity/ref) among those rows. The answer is 5918.85 AA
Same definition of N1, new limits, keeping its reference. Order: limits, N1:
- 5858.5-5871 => 5859.18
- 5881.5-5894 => 5893.01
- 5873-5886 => 5884.87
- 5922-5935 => 5933.86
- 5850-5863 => 5859.18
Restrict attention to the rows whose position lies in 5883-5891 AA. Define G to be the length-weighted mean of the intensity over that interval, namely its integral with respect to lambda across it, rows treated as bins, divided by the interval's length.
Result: 14.9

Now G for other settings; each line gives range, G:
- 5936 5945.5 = 17.5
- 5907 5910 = 17.5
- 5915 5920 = 17.3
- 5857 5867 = 17.6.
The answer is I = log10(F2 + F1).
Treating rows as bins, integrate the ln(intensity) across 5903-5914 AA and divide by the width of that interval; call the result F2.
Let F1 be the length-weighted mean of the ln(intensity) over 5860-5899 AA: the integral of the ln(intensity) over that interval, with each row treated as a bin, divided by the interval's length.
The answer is 0.752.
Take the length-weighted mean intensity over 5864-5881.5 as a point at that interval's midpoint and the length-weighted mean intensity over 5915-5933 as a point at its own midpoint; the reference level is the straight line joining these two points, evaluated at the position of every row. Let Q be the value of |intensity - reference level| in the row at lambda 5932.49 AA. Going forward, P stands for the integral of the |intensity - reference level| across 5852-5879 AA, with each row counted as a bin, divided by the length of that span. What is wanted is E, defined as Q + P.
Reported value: 0.4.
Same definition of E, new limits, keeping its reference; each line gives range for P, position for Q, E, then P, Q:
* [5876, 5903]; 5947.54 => 2.8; 2.2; 0.60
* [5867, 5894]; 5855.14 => 1.7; 1.6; 0.08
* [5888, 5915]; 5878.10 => 1.9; 1.8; 0.09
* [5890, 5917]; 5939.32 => 1.7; 1.5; 0.21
